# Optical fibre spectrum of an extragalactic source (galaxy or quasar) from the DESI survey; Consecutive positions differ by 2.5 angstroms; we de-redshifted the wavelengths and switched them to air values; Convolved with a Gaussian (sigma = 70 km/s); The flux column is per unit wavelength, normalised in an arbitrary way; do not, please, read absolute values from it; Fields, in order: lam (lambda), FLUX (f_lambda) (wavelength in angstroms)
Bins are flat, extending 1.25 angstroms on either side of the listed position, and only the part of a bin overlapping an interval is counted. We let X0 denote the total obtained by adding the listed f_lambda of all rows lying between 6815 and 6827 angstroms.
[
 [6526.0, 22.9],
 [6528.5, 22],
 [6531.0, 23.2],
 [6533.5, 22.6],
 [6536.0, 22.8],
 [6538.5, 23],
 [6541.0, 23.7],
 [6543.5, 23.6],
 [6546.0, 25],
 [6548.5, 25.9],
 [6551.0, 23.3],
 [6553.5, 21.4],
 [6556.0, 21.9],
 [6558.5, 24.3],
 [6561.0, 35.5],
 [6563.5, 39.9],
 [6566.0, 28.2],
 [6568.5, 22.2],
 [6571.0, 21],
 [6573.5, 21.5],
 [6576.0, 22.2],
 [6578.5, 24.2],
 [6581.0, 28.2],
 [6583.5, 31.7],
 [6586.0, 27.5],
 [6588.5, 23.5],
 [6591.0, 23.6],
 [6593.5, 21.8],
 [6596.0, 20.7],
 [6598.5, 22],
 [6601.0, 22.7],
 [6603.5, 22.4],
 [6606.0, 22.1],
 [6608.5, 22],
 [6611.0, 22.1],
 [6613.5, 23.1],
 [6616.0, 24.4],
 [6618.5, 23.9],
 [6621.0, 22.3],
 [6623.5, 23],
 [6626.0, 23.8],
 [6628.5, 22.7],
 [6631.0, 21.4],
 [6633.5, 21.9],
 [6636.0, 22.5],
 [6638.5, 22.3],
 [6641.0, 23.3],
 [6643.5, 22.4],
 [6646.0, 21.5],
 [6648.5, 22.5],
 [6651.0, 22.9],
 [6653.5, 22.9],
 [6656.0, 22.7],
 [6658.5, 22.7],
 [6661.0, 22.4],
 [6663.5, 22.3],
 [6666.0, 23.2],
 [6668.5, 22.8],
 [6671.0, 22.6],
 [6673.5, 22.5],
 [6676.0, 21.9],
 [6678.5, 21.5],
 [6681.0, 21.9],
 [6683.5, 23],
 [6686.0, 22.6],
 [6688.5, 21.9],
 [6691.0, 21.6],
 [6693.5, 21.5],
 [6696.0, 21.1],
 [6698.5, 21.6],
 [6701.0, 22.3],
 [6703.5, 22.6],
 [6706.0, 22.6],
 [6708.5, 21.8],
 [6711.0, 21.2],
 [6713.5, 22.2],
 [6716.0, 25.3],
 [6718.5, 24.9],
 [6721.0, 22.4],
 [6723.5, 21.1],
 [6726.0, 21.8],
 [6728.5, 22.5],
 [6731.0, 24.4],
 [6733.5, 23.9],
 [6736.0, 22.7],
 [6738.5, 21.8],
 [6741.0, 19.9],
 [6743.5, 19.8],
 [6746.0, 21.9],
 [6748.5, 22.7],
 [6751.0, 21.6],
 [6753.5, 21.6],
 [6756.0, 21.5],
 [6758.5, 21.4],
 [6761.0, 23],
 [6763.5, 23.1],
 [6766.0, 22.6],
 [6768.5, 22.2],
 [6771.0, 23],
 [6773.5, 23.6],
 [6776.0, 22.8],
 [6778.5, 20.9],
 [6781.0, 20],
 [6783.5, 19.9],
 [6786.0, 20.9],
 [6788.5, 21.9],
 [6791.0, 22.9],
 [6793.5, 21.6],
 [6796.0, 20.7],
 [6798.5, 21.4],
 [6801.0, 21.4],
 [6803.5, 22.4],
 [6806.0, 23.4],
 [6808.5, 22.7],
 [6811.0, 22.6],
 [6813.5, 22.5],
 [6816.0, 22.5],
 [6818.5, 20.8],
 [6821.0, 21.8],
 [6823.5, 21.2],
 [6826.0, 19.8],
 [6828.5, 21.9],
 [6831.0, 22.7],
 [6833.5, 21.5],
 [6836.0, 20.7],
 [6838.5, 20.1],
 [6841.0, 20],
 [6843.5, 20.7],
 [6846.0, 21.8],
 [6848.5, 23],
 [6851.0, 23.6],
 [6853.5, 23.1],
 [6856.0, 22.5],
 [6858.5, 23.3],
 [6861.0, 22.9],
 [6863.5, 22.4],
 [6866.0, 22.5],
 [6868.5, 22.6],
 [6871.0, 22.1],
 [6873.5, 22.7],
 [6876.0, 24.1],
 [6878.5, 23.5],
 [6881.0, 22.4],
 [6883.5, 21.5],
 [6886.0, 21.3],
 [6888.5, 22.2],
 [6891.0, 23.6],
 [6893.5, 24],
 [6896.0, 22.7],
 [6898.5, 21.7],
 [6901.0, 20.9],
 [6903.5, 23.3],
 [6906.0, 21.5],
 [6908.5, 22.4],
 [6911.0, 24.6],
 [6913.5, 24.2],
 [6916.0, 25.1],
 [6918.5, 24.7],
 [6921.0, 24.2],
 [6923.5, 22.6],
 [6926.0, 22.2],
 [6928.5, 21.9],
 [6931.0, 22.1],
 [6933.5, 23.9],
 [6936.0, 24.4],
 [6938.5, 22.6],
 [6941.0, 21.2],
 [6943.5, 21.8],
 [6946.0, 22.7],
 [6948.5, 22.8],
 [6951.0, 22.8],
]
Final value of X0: 106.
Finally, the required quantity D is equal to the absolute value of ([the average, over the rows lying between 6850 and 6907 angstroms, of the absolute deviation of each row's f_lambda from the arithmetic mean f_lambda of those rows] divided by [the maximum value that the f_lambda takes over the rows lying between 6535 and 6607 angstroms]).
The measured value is 0.017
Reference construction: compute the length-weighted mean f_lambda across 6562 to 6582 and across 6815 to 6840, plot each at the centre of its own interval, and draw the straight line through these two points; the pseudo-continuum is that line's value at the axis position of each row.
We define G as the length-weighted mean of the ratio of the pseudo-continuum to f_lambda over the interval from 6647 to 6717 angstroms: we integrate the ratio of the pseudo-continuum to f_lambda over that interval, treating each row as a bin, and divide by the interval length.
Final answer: 1.07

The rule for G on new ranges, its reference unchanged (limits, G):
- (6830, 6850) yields 0.99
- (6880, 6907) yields 0.90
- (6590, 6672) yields 1.11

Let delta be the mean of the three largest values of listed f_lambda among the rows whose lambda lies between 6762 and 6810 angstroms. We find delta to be 23.4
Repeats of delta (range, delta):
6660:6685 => 23.0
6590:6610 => 22.9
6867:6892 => 23.7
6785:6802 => 22.1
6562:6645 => 33.3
